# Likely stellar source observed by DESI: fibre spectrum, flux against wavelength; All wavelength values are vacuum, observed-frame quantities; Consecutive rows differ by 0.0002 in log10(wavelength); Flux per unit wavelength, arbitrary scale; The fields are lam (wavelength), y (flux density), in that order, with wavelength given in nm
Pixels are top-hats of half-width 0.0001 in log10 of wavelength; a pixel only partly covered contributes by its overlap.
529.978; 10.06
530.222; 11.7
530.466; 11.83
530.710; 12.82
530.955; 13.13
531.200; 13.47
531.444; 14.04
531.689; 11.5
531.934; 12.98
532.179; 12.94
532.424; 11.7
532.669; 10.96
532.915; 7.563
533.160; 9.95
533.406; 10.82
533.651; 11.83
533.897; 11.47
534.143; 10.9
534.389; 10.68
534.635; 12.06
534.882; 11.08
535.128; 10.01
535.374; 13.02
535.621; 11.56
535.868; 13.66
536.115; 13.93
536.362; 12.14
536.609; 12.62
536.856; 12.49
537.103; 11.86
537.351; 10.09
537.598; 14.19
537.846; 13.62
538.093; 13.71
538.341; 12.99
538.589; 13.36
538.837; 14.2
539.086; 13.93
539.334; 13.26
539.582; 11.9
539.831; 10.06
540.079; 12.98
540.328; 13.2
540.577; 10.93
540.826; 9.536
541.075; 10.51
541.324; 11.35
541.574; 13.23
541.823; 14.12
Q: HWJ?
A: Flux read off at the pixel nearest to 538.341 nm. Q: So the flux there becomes 12.99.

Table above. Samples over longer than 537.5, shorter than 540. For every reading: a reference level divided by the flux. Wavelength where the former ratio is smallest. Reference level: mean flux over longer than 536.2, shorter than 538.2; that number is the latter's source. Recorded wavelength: 538.837 nm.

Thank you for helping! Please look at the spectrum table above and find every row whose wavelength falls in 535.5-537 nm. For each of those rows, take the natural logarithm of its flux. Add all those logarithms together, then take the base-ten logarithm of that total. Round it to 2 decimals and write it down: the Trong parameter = 1.18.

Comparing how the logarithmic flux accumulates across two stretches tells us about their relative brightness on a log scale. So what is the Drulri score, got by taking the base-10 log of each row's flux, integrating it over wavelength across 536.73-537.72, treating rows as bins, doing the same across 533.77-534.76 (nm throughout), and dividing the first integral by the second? 1.03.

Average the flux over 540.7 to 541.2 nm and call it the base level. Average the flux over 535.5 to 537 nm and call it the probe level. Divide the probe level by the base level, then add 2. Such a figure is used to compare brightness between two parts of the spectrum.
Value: 3.27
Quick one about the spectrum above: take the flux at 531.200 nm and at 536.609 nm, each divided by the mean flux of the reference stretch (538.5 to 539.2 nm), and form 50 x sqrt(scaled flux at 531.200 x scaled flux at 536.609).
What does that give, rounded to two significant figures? 47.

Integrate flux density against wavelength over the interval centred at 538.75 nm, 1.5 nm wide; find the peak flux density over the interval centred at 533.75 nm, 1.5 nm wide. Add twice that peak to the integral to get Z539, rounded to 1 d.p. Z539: 43.9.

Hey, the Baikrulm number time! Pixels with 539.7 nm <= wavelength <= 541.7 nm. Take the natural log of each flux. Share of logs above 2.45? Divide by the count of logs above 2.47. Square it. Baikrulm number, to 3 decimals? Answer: 0.016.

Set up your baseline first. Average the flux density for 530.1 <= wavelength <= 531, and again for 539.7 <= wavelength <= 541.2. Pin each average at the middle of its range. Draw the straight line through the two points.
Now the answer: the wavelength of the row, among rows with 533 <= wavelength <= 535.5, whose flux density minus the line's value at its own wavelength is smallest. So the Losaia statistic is 533.160 nm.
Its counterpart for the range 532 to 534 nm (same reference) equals 532.915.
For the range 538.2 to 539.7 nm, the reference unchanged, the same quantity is 539.582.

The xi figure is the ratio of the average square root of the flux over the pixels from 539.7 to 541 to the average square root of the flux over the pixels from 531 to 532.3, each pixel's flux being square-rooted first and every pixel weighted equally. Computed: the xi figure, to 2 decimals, 0.93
